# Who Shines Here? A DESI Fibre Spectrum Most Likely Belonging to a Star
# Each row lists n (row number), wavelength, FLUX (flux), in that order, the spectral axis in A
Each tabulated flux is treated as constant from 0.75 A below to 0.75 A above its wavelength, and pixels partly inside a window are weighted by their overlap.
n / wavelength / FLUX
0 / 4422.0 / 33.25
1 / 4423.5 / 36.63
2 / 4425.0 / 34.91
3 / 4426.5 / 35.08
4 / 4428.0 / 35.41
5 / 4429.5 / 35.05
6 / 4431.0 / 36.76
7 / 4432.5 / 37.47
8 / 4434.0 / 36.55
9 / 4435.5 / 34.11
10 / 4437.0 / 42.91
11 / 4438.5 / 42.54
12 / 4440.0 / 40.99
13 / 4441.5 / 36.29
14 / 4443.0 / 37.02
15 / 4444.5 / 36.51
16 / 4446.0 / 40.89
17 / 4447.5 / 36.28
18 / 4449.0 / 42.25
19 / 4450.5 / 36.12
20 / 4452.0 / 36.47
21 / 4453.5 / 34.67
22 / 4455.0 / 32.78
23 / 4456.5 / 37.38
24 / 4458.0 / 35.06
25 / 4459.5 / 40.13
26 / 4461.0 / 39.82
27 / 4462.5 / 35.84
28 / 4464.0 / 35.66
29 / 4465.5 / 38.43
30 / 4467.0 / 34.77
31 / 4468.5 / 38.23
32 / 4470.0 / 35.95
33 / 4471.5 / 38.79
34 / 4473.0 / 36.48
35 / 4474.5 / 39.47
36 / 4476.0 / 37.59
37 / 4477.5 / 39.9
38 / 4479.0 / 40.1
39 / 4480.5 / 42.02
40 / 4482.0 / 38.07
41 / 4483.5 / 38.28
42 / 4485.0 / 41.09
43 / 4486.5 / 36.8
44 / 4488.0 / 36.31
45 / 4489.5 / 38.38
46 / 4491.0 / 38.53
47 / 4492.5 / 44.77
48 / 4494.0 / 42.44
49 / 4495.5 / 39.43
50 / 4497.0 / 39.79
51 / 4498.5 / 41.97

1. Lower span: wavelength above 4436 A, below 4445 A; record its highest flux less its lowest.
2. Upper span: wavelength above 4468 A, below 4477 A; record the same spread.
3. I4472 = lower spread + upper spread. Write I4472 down 10.1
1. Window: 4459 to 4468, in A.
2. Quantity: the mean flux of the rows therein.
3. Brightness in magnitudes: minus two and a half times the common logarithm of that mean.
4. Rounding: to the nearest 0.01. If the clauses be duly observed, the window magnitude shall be -3.93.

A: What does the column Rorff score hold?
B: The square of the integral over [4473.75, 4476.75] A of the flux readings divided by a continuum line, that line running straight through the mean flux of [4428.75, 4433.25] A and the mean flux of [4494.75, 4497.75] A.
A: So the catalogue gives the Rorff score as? 9.0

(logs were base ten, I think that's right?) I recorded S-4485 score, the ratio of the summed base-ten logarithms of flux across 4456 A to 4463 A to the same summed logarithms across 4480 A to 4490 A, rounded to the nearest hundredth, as 0.71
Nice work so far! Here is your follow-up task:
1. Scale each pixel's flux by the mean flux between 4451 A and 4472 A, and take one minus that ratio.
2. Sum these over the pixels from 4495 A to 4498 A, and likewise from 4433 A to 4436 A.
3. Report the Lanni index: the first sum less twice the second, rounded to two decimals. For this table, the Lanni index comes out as -0.31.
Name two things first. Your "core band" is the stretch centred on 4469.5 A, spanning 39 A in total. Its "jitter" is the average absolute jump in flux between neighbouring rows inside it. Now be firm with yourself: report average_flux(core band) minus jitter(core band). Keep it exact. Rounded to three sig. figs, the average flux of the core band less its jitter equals 35.2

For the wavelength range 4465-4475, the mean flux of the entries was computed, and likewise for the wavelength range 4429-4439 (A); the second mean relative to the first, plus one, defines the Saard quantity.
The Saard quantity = 2.01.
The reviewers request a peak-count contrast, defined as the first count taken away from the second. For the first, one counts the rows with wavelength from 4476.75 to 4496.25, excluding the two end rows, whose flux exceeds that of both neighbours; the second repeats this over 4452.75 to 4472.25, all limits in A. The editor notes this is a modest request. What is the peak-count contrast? 1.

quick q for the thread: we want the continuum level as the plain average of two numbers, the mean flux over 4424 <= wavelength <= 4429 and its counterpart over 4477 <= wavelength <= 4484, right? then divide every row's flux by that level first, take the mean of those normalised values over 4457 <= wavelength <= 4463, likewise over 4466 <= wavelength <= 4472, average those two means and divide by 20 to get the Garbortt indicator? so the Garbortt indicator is 0.0499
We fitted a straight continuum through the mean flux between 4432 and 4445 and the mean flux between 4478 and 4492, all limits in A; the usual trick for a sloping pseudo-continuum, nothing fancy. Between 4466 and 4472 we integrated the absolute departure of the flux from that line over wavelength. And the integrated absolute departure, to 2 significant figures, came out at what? 11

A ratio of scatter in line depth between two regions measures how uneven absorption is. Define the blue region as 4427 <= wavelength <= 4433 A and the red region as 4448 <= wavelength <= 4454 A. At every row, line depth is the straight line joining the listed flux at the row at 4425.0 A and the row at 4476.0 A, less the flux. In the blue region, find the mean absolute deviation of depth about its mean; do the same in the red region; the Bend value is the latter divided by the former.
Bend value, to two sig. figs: 2.9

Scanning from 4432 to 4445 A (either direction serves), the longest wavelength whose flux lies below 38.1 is 4444.5 A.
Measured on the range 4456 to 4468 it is 4467.0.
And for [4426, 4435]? 4434.0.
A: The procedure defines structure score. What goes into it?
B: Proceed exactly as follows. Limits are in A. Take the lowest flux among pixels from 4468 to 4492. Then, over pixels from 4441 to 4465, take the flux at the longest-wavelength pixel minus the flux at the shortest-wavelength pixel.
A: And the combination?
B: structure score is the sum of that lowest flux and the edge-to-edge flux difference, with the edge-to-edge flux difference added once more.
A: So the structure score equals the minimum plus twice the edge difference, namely 34.7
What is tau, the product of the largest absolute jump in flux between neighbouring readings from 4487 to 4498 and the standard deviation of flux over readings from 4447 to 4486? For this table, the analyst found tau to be 15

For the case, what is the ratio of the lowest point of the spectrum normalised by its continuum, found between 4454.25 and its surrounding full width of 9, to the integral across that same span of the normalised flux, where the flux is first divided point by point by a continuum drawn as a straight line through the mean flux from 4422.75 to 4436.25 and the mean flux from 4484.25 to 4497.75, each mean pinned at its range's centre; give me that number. 0.10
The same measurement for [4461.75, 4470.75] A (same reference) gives 0.11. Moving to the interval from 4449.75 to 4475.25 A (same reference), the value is 0.04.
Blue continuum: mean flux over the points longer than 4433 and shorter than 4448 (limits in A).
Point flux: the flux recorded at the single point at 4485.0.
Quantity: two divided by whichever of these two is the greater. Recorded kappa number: 0.0487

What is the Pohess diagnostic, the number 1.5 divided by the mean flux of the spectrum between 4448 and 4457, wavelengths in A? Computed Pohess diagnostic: 0.0410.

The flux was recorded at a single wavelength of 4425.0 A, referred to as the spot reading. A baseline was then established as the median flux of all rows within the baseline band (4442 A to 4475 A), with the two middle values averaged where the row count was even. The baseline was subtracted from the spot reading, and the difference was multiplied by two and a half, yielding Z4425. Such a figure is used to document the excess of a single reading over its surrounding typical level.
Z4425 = -4.0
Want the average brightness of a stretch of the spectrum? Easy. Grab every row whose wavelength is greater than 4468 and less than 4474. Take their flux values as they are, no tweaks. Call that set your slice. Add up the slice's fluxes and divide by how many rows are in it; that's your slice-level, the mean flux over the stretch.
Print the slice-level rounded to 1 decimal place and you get 37.4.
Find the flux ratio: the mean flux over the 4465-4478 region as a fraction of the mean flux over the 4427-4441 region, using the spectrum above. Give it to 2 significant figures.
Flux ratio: 0.99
